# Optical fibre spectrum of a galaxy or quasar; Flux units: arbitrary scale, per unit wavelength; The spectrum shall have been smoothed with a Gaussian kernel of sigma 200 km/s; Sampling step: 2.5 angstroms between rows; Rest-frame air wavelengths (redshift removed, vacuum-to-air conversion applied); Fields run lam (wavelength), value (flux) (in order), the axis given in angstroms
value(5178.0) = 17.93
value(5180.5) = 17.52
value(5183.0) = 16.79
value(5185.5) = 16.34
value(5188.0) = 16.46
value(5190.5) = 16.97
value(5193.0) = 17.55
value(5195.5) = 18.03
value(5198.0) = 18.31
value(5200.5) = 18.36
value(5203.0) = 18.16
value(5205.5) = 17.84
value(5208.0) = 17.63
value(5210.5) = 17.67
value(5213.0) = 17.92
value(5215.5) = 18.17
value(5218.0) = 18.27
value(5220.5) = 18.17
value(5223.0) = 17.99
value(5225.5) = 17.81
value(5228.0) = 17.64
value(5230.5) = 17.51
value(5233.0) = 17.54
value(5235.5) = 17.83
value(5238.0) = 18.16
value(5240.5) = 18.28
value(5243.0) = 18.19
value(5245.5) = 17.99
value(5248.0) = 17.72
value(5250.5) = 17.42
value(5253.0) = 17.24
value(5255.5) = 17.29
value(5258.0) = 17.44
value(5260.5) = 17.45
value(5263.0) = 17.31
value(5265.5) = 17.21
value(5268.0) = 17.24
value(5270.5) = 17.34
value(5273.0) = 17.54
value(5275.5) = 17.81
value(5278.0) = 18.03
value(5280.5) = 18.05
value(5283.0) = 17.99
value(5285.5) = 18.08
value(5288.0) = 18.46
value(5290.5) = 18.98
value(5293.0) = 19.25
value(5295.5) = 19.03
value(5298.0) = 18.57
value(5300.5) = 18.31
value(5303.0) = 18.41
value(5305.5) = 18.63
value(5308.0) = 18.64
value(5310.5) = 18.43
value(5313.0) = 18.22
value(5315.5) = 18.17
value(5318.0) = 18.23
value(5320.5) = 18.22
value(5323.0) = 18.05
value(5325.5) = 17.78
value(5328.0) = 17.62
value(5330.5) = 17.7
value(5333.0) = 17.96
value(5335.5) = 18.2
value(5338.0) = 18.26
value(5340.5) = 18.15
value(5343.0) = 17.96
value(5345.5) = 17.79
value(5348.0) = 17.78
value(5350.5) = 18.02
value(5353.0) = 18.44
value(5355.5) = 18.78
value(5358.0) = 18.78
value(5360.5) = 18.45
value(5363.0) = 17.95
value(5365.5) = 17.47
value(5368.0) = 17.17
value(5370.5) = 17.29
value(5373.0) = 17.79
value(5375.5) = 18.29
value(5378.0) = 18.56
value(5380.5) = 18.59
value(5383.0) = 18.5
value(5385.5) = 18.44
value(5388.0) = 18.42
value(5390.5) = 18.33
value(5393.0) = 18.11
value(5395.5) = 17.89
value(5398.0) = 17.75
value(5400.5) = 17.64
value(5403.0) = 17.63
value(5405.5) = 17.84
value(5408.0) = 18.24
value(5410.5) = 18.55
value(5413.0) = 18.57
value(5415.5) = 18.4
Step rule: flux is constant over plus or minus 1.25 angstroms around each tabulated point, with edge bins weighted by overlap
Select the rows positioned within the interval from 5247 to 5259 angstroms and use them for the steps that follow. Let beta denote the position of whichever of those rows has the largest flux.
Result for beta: 5248.0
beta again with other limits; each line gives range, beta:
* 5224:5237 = 5235.5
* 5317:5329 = 5318.0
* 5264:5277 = 5275.5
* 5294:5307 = 5295.5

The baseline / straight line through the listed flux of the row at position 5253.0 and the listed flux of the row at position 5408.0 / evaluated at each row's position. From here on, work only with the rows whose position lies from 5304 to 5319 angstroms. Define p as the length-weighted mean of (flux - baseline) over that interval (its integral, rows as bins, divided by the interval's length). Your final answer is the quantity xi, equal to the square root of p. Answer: 0.88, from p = 0.77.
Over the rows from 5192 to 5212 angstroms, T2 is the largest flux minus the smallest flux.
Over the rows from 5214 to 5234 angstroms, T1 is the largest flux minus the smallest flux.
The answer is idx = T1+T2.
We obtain 1.6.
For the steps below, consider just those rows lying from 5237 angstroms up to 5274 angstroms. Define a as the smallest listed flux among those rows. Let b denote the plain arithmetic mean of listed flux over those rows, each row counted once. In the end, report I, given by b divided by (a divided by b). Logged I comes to 18.0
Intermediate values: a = 17.21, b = 17.6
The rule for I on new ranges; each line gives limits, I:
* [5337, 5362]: 18.7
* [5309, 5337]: 18.5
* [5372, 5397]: 18.8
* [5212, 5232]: 18.4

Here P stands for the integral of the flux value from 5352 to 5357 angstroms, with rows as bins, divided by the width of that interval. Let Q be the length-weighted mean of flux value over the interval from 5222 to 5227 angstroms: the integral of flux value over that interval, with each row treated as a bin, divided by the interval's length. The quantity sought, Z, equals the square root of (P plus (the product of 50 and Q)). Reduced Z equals 30.21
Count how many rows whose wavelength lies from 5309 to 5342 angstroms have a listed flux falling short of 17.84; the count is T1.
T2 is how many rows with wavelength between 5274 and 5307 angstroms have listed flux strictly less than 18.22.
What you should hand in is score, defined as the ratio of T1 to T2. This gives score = 0.6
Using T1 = 3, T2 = 5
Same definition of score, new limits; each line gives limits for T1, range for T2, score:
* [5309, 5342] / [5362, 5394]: 0.5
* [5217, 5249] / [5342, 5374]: 0.7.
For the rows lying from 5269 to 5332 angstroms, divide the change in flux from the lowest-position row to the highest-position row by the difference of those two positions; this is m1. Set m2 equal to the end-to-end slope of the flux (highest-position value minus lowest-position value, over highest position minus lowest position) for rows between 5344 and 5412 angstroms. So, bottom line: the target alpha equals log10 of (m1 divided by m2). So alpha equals -0.29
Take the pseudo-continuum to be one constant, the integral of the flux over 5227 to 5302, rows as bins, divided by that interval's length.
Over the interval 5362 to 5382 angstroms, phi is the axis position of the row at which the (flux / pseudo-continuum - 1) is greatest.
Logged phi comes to 5380.5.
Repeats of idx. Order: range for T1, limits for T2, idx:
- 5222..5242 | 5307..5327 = 1.6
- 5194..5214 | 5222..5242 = 1.5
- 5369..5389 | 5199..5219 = 2.0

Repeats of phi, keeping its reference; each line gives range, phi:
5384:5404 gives 5385.5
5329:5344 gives 5338.0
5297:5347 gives 5308.0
